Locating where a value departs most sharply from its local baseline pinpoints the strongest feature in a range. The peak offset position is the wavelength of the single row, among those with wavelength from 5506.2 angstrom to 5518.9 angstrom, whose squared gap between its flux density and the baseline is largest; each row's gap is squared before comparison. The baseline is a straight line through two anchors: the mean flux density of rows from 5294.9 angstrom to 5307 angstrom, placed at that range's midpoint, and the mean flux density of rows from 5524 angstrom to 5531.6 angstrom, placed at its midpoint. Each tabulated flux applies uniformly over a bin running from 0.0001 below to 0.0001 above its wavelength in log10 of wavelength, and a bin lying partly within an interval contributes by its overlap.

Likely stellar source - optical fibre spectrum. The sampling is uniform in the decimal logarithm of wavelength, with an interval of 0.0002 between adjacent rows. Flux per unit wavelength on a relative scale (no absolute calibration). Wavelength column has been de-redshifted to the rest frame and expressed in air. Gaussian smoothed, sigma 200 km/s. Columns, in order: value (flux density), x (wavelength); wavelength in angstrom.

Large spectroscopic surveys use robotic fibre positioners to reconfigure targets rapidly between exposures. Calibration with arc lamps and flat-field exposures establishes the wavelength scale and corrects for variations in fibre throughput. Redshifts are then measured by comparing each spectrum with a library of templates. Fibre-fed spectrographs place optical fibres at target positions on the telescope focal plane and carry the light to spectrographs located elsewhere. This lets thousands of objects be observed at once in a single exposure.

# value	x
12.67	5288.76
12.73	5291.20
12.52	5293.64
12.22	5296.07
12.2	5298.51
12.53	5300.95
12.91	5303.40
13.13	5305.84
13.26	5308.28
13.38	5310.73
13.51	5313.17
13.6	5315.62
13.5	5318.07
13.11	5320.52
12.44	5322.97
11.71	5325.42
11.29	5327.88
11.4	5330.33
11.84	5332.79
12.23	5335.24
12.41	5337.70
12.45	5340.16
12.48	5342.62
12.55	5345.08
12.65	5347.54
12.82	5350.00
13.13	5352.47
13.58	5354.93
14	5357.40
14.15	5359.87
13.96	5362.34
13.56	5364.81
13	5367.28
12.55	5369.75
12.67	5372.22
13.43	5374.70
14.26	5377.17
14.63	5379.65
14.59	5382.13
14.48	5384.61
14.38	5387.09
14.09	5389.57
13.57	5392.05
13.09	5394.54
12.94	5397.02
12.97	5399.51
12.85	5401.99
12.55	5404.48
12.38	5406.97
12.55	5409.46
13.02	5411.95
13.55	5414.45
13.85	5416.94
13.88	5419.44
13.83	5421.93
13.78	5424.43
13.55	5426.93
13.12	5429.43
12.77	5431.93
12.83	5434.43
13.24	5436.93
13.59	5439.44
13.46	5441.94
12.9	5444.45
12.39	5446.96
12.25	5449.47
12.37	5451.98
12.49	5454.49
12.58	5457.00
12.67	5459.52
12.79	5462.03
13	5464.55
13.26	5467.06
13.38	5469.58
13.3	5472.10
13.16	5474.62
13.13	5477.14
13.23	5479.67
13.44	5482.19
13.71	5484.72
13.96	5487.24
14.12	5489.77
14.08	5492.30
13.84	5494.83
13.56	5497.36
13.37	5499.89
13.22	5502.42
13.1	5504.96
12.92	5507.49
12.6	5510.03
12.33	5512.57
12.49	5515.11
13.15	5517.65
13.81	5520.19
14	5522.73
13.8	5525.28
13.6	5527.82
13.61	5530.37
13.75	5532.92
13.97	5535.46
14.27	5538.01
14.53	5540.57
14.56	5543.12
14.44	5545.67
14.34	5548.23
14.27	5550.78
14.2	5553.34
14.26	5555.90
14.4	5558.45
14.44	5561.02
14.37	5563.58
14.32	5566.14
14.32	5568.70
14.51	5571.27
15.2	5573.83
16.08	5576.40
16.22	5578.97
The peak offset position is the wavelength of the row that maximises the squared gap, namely 5512.57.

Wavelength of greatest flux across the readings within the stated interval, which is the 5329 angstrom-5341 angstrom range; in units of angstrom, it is 5340.16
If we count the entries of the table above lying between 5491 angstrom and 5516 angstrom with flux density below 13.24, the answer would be 6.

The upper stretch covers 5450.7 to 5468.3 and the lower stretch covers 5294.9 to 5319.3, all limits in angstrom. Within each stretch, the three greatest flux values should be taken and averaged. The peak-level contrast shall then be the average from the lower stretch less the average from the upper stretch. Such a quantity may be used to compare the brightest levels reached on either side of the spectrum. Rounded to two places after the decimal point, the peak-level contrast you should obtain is 0.52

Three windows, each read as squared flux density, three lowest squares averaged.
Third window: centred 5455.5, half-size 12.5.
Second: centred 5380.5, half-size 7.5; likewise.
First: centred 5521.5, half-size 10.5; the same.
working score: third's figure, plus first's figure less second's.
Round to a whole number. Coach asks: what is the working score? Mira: 116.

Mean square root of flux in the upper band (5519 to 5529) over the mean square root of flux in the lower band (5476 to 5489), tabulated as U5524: 1.01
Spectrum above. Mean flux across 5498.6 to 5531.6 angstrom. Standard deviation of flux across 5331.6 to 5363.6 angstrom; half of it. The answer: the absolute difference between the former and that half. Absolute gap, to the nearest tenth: 12.9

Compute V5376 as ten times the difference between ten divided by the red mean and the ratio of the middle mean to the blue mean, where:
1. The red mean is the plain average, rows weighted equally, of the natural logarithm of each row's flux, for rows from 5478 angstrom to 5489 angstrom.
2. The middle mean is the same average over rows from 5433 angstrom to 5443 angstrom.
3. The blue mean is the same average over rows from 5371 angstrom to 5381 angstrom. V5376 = 28.5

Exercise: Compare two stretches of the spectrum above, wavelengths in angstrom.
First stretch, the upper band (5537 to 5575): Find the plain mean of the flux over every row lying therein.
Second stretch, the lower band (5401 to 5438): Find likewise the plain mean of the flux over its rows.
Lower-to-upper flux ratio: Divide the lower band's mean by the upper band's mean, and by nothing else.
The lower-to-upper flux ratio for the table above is 0.91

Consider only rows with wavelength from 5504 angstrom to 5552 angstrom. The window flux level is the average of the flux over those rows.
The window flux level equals 13.7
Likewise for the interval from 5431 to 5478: 12.9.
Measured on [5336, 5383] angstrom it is 13.3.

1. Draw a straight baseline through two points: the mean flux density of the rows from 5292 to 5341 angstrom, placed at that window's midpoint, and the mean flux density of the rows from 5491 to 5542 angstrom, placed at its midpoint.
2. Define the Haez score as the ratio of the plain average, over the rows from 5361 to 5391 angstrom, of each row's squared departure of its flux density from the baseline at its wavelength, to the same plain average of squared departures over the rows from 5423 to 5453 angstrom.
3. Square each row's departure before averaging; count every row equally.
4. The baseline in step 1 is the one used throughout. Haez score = 4.7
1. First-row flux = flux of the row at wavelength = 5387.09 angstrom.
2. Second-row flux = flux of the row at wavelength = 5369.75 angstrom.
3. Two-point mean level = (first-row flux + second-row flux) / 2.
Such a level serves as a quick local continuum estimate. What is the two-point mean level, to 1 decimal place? 13.5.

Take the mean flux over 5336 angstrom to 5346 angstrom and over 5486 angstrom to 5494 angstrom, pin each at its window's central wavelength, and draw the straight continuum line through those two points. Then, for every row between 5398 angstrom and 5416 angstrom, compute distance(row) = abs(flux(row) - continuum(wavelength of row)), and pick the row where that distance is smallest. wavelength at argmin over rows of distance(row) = 5399.51 angstrom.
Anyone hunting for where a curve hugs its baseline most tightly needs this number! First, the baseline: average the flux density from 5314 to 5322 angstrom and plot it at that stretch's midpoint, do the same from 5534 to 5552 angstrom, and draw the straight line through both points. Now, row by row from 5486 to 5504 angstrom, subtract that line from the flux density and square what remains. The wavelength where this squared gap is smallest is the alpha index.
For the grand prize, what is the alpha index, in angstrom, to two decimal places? 5489.77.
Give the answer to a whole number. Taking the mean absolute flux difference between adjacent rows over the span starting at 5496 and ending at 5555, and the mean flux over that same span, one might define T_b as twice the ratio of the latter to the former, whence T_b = 130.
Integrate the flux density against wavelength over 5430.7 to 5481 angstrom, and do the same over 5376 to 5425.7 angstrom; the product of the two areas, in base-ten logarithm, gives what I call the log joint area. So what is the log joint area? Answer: 5.64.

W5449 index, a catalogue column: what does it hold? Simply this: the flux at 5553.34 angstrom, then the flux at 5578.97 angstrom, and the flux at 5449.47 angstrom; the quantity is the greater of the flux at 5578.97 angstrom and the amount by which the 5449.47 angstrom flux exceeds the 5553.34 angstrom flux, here 16.2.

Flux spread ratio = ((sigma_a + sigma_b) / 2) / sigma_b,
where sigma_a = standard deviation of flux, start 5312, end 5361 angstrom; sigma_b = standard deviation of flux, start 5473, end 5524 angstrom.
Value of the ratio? 1.28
